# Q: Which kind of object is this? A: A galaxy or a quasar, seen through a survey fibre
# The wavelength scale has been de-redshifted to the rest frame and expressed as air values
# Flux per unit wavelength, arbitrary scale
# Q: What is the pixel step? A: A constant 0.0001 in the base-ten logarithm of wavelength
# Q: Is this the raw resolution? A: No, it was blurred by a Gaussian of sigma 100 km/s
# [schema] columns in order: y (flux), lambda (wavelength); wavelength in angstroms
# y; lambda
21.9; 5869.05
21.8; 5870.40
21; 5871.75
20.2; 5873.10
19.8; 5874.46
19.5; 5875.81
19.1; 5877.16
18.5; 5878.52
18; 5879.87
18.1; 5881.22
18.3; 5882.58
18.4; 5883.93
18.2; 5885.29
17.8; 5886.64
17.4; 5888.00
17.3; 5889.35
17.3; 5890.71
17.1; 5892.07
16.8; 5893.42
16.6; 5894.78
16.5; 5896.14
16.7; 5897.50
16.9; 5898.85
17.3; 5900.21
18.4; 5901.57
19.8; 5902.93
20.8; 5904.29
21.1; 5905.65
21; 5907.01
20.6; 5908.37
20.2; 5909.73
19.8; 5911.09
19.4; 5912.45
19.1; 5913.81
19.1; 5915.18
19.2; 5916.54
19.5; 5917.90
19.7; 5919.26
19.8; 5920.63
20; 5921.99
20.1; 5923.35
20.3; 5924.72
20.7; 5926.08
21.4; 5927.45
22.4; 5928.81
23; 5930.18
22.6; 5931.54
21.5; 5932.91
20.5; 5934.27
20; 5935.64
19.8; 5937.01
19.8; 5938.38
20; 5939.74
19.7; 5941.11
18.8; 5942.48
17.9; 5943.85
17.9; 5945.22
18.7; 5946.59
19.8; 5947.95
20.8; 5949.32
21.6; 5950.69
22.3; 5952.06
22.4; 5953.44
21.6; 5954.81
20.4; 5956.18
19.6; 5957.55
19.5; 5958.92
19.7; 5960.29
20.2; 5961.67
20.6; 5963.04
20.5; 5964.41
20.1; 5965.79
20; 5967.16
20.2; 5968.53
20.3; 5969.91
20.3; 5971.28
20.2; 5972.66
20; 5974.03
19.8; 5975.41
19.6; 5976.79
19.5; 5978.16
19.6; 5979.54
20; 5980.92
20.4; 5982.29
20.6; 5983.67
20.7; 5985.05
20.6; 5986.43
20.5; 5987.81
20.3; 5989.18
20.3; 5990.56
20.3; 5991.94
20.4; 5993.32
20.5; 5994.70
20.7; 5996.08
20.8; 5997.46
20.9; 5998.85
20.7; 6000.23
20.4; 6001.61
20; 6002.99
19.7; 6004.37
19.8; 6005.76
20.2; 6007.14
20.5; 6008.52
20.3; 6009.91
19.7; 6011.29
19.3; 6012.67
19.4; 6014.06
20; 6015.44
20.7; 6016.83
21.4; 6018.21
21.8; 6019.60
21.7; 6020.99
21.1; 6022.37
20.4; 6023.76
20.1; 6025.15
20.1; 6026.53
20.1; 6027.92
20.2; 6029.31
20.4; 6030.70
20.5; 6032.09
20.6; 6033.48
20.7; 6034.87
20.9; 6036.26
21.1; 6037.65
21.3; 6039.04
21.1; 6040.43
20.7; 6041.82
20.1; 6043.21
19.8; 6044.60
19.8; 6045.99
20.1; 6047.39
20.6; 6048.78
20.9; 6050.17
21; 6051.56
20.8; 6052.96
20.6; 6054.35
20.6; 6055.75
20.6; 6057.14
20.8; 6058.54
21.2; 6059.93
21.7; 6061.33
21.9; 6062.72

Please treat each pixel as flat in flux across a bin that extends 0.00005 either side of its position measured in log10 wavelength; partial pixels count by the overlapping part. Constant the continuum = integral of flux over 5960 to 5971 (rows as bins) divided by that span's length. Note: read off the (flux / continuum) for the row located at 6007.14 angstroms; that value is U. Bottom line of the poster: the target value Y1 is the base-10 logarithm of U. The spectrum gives 0.000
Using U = 1.00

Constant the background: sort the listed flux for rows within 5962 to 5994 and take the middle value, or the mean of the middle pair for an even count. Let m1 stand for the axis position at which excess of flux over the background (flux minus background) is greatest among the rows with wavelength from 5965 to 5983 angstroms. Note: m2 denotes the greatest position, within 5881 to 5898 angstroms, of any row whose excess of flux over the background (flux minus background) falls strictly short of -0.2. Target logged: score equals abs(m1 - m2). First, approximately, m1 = 5982.29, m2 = 5897.50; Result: 84.8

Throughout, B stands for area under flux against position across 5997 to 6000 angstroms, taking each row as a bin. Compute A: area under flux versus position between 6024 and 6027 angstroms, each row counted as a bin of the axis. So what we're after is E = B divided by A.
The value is 1.03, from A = 61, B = 62.3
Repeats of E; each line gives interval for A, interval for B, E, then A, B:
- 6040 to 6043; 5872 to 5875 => 0.97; 62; 60.3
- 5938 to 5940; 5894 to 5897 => 1.24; 40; 49.6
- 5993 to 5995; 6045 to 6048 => 1.46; 41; 59.7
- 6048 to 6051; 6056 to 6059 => 0.99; 62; 62.0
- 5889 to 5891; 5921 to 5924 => 1.74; 35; 60.2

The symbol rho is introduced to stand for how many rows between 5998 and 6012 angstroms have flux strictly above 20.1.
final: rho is 6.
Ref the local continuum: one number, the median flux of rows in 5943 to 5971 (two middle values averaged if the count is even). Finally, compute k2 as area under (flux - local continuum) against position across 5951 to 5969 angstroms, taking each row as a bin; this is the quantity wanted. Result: 7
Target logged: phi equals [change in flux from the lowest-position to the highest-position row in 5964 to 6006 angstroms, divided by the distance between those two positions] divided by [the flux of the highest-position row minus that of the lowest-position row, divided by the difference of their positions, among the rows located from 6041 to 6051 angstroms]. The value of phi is -0.7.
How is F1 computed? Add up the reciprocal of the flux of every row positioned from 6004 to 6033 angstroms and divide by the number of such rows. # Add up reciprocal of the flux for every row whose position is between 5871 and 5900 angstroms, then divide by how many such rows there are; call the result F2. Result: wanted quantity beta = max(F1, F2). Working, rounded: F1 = 0.0492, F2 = 0.0556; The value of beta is 0.0556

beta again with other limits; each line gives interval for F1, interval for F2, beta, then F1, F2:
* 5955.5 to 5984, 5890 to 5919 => 0.0538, 0.0499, 0.0538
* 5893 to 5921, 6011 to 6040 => 0.0531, 0.0531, 0.0487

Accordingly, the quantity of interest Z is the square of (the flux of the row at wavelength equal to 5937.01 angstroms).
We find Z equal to 392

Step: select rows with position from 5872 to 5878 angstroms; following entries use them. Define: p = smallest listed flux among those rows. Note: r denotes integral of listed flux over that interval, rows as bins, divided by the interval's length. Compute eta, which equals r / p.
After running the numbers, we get 1.031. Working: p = 19.1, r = 19.7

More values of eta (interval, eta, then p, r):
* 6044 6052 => 1.028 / 19.8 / 20.4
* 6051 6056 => 1.006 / 20.6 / 20.7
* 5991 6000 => 1.014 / 20.3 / 20.6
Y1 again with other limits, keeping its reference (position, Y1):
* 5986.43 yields 0.008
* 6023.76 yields 0.004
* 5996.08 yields 0.010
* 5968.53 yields 0.000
